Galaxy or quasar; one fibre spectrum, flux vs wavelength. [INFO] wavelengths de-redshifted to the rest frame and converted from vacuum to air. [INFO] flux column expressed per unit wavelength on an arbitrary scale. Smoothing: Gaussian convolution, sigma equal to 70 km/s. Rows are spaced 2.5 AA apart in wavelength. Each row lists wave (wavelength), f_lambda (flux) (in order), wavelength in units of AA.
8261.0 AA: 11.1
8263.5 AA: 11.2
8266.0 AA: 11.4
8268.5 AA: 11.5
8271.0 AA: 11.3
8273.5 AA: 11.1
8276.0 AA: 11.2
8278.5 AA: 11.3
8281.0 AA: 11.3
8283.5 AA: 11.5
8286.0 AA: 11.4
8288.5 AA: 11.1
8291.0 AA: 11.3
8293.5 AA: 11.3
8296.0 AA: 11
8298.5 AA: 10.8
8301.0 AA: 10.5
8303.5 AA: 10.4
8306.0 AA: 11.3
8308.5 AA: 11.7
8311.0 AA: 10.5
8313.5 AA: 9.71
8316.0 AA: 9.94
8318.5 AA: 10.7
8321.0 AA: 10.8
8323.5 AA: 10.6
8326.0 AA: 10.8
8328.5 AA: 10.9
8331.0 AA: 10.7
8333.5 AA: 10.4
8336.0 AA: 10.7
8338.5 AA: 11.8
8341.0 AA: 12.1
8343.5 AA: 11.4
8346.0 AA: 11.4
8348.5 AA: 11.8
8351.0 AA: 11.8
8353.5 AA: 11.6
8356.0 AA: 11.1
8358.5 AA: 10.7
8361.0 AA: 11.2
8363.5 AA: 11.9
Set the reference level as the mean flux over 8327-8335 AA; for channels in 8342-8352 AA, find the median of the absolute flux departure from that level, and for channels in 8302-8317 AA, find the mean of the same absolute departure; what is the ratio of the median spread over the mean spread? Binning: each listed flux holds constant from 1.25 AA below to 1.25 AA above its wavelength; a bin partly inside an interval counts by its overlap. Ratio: 1.5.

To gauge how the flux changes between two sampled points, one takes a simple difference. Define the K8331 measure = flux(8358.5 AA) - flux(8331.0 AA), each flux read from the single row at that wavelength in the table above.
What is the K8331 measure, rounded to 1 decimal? 0.0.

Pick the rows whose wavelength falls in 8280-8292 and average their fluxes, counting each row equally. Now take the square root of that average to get 3.36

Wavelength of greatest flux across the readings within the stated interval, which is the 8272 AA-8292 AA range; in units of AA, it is 8283.5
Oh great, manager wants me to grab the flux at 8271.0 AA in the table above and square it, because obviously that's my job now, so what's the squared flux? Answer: 128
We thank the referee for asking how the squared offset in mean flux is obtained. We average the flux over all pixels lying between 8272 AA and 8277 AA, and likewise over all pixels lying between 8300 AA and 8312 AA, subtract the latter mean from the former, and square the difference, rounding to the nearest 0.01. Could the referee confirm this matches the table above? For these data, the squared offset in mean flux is 0.07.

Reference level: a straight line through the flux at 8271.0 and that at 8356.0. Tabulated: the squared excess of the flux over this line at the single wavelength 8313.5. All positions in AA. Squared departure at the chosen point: 2.2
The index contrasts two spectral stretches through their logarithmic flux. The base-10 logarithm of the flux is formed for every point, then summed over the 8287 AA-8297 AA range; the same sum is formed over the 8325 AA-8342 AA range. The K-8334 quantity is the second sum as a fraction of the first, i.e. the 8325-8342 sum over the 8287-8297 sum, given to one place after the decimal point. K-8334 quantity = 1.7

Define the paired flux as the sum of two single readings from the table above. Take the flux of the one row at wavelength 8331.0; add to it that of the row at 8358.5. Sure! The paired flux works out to 21.4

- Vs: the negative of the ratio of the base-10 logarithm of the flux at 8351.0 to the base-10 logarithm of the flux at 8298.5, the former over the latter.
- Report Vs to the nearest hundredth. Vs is -1.04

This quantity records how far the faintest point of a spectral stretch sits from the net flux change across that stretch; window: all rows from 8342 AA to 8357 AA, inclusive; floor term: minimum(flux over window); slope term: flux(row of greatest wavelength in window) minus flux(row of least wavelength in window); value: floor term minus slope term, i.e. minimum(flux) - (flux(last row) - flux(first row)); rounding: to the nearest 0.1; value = 11.4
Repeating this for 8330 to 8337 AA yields 10.4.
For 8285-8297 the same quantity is 11.4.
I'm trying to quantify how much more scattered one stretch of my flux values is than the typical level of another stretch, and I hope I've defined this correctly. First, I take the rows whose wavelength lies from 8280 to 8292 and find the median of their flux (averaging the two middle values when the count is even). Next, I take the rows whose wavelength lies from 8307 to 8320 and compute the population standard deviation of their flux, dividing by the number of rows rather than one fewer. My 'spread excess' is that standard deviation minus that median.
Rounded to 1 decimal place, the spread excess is -10.6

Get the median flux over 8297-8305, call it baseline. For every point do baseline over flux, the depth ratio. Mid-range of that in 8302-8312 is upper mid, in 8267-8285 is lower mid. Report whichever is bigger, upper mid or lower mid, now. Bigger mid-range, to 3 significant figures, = 0.954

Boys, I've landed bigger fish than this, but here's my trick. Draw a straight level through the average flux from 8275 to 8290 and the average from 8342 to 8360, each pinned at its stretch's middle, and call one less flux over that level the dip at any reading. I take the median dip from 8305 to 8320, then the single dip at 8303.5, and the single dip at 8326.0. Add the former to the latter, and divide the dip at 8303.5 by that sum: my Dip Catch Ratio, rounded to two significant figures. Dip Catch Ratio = 0.71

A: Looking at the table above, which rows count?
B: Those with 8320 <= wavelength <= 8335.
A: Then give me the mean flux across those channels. 10.7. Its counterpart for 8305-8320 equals 10.6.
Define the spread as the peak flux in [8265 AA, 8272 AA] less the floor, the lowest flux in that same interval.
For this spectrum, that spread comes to 0.20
